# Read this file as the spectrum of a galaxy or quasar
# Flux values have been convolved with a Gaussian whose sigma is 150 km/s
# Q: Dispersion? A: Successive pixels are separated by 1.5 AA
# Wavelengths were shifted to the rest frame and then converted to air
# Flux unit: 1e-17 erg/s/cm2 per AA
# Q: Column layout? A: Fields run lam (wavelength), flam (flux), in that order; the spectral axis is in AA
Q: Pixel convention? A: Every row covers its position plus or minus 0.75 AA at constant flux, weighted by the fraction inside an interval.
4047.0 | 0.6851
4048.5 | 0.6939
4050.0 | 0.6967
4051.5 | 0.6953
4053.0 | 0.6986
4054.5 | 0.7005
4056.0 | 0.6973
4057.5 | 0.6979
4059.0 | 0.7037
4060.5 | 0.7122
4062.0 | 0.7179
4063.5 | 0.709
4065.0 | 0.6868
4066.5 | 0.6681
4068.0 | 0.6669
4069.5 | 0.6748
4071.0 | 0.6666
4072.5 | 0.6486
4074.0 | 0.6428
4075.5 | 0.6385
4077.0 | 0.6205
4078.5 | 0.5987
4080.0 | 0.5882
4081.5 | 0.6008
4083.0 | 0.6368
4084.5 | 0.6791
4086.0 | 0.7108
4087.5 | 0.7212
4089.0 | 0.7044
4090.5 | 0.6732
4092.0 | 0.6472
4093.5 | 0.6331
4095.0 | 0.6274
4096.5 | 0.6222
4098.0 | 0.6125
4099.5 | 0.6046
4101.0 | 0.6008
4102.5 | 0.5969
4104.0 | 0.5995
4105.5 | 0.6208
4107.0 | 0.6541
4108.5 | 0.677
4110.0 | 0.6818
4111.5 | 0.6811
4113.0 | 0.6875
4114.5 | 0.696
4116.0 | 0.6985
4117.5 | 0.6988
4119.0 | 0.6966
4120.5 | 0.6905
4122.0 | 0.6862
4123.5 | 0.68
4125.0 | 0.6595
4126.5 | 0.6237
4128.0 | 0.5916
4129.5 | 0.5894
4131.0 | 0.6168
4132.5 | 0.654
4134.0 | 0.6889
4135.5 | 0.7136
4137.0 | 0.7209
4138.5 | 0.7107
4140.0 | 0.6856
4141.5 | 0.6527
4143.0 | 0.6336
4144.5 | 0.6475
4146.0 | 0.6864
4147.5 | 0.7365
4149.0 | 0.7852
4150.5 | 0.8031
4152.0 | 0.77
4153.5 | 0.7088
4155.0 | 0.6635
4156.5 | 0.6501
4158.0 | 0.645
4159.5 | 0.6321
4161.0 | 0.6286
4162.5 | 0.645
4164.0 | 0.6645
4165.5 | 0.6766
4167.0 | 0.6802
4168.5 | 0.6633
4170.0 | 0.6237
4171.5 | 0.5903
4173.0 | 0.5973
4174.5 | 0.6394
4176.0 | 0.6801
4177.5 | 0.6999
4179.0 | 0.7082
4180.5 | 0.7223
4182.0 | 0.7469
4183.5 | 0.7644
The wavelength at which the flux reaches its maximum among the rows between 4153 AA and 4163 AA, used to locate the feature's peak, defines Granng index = 4153.5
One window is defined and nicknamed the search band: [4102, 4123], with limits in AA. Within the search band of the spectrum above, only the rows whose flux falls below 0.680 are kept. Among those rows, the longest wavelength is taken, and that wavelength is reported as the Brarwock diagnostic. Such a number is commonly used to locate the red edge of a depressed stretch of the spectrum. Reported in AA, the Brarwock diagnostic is 4108.5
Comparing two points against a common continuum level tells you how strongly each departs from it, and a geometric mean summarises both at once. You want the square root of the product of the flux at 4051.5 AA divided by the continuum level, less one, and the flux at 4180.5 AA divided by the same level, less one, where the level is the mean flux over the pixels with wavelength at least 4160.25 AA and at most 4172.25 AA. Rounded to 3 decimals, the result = 0.094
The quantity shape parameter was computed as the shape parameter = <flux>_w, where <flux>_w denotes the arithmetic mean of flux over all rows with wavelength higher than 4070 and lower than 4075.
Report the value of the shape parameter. 0.65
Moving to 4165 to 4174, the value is 0.64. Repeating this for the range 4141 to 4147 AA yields 0.66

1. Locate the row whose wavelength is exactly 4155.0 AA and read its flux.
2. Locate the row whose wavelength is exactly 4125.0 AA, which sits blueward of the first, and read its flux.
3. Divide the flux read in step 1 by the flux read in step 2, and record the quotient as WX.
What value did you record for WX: 1.01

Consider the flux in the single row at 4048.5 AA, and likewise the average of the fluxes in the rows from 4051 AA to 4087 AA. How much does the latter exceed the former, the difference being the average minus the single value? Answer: -0.02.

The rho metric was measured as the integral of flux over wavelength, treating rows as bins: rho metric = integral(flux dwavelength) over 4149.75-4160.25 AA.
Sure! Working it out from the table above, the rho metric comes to 7.31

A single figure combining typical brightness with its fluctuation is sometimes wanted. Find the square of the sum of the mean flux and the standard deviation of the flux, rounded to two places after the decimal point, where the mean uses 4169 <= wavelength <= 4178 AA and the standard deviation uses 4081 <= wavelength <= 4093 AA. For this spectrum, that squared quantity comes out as 0.46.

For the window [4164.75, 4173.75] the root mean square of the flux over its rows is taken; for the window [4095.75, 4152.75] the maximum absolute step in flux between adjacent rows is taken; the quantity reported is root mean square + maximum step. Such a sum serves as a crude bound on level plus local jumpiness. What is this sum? 0.690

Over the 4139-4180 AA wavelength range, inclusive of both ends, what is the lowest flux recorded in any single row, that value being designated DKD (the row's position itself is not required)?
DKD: 0.5903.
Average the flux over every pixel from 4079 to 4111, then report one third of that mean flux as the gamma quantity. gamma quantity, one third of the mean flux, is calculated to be 0.214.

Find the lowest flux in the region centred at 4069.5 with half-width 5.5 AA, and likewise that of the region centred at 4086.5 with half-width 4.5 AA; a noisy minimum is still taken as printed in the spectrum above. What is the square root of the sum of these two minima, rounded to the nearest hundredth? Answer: 1.13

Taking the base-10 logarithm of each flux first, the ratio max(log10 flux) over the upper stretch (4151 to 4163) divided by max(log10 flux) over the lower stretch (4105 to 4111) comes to 0.68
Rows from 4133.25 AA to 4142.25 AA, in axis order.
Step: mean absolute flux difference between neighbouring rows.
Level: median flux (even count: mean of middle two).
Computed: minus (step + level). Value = -0.720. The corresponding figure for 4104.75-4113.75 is -0.693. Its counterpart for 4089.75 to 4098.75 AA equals -0.642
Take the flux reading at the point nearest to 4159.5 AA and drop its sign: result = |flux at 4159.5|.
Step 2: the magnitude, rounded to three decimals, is 0.632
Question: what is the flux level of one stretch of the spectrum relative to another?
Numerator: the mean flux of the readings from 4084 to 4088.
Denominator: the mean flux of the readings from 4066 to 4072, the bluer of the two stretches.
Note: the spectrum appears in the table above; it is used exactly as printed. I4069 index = 1.05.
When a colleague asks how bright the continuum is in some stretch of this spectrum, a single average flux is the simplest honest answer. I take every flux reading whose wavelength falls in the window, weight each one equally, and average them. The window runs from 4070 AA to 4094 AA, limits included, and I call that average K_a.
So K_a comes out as 0.651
